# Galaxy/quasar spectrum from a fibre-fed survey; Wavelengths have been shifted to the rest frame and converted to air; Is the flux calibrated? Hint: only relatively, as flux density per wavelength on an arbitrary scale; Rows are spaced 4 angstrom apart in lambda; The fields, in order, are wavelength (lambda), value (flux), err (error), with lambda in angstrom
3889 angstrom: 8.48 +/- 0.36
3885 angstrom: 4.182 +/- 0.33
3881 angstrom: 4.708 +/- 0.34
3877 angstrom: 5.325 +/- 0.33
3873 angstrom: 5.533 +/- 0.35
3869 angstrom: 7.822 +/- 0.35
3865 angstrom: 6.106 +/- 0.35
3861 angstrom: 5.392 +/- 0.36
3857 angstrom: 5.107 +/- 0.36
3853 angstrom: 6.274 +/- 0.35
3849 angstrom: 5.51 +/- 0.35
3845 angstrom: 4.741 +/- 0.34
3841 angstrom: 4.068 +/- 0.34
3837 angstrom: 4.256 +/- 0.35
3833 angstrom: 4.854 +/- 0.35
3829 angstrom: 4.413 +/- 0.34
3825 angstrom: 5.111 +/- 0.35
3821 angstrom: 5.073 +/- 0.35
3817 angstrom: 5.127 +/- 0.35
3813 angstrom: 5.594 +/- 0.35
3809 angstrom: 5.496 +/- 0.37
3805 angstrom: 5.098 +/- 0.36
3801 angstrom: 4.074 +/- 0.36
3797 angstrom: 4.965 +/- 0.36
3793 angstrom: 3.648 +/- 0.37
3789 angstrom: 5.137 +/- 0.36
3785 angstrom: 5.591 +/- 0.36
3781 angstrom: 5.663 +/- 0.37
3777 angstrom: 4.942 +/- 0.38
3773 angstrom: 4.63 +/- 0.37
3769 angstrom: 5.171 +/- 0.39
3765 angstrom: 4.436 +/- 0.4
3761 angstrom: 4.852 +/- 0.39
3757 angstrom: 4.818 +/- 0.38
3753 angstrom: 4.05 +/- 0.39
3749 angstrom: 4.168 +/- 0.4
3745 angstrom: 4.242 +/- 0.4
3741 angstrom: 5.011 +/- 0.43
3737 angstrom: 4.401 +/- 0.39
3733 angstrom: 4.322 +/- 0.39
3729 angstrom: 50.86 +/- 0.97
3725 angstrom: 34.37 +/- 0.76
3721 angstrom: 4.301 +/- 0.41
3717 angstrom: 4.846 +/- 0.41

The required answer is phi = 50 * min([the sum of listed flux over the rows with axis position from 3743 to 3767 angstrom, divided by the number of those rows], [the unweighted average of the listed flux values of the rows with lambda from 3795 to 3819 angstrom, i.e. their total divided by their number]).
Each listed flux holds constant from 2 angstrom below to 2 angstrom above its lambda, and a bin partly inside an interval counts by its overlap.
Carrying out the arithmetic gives 221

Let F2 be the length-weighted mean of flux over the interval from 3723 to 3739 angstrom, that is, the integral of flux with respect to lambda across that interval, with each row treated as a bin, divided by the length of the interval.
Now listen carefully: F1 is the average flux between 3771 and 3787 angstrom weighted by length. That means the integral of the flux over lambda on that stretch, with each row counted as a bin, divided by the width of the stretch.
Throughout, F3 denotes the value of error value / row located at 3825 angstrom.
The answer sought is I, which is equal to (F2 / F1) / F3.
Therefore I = 12.9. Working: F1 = 5.2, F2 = 23.5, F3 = 0.350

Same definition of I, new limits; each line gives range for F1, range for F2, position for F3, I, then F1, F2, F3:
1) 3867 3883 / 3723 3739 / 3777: 10.6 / 5.8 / 23.5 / 0.380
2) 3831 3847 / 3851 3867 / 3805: 3.5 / 4.5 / 5.7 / 0.360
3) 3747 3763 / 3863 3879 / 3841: 4.1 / 4.5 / 6.2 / 0.340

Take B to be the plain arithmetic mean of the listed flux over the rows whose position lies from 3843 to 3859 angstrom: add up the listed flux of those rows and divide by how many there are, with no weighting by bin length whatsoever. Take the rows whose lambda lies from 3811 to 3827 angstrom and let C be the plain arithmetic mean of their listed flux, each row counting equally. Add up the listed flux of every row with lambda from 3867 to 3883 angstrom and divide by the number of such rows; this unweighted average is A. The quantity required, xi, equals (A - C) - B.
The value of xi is -4.8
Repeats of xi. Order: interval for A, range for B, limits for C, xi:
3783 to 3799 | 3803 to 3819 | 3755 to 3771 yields -5.3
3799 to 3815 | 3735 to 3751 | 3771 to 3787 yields -4.6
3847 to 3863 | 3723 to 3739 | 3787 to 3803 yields -22.4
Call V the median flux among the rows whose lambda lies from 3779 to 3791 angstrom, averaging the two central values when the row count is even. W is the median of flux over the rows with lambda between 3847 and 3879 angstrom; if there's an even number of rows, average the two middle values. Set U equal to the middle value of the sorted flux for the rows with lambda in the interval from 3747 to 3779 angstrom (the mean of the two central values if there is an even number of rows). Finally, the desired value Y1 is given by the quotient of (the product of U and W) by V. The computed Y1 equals 4.7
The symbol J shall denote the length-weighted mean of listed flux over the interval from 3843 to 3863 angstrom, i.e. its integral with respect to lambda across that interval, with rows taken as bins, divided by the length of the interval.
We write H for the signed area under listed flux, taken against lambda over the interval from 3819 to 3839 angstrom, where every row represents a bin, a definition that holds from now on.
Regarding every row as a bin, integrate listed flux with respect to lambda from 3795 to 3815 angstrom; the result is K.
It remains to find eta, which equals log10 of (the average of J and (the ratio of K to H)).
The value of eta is 0.510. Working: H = 95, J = 5.4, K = 101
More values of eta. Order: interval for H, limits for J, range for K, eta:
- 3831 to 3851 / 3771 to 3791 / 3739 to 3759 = 0.487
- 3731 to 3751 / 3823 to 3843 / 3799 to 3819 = 0.454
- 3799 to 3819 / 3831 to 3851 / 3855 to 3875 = 0.467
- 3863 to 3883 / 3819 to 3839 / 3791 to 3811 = 0.442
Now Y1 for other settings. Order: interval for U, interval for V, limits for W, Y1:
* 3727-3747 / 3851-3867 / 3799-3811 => 3.9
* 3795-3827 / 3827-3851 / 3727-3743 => 5.2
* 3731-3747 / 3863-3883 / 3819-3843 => 3.7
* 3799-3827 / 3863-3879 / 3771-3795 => 4.4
